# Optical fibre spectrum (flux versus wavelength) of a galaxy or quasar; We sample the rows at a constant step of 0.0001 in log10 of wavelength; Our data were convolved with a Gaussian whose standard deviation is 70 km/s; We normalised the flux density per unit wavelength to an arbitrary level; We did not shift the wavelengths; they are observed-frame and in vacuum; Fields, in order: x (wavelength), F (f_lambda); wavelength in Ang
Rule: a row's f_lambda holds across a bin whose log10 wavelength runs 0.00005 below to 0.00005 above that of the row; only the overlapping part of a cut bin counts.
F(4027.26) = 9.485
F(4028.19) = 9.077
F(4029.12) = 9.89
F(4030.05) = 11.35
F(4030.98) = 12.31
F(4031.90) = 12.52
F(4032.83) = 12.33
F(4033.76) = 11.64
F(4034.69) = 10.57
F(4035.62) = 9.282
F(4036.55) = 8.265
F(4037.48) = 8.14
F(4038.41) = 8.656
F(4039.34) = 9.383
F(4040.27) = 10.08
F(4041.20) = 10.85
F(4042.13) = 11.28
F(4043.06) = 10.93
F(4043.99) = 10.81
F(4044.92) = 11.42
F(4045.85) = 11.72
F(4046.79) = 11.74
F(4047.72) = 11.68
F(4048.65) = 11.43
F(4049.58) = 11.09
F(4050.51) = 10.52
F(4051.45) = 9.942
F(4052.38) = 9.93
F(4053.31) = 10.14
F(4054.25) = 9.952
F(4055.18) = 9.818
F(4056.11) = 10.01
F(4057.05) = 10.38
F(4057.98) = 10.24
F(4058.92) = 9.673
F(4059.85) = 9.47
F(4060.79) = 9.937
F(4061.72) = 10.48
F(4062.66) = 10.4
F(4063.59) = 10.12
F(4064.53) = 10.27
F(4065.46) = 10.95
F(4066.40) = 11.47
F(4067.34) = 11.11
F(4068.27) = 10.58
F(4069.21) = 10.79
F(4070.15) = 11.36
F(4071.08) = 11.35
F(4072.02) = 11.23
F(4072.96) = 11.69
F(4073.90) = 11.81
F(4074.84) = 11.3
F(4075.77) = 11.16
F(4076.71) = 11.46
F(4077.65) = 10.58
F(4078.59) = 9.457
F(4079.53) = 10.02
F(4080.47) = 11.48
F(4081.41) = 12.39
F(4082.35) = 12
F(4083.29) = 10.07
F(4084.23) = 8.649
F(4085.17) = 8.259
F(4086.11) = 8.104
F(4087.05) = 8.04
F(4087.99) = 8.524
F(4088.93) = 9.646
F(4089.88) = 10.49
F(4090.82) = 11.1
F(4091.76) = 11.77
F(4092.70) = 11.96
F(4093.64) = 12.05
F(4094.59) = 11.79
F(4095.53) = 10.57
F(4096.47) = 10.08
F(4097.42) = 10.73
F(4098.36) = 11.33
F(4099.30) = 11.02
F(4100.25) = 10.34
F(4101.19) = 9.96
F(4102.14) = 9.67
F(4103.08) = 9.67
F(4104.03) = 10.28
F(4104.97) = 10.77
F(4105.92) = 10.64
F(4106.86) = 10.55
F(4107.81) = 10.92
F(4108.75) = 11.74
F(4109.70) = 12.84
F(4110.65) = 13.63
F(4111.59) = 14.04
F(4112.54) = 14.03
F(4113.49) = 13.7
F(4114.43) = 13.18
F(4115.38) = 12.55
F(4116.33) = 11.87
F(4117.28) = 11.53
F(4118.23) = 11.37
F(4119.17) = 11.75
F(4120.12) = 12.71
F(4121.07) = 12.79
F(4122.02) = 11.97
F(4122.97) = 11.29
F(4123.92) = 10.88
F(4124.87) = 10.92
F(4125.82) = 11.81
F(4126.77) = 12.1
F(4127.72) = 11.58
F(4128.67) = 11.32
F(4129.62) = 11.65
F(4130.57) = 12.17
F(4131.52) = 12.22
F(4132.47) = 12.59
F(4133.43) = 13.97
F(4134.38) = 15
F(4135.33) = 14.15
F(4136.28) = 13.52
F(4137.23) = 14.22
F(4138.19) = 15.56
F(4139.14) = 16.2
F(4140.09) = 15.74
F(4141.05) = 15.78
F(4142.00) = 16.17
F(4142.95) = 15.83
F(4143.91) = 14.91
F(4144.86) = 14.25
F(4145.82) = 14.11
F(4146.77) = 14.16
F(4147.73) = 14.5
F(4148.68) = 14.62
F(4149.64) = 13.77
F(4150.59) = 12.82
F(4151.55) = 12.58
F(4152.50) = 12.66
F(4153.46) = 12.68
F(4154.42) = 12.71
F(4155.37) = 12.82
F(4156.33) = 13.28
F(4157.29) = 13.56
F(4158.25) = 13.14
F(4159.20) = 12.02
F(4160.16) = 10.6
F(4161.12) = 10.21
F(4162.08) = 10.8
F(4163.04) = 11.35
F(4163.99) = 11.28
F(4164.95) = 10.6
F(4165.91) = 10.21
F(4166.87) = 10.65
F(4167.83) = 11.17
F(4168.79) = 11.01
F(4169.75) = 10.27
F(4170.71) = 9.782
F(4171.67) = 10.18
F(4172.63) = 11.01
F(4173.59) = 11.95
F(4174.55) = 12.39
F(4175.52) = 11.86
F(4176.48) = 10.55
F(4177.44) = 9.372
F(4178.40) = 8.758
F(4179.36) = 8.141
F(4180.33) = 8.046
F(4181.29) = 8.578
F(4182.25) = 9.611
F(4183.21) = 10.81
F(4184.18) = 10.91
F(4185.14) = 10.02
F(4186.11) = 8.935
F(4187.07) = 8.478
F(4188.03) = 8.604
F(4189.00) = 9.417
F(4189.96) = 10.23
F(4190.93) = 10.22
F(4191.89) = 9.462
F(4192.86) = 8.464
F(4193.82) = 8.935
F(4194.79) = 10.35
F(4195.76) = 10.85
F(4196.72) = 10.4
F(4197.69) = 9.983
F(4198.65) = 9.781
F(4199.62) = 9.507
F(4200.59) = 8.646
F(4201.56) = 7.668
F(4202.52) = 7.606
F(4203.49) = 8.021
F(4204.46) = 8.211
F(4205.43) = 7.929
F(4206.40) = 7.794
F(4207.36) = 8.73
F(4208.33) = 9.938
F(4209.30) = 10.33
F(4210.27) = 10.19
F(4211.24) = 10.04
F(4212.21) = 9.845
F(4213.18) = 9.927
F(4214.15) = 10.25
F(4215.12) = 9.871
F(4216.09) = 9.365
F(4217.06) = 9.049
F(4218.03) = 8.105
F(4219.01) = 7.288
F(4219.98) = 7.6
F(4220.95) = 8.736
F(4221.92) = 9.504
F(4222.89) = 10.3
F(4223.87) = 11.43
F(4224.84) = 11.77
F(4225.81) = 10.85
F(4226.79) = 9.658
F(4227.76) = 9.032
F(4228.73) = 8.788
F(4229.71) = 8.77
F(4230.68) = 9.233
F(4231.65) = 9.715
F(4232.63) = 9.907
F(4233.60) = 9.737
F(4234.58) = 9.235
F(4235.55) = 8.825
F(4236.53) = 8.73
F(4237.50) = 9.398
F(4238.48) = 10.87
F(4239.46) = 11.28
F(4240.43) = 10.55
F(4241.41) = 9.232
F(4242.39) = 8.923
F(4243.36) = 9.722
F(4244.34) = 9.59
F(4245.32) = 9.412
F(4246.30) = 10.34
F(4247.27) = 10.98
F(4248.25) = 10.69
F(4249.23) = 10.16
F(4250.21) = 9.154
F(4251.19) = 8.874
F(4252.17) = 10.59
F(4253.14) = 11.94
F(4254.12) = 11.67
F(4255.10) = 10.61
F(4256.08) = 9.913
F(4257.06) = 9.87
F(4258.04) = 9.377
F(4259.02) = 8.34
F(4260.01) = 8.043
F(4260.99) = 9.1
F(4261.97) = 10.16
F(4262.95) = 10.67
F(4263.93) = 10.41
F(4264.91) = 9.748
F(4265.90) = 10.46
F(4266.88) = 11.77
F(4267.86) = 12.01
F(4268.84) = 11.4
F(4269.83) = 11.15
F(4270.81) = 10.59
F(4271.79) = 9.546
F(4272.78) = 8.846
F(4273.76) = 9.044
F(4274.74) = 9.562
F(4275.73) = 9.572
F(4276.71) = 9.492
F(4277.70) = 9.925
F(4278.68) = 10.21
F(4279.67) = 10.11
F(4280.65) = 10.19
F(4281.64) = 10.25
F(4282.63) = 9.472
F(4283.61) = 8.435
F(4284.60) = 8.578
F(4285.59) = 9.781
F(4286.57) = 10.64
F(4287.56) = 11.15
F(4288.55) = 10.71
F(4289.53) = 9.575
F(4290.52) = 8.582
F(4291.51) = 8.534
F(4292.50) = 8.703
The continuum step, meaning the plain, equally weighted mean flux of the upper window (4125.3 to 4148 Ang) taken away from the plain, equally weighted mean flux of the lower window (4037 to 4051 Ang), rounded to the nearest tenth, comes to -3.2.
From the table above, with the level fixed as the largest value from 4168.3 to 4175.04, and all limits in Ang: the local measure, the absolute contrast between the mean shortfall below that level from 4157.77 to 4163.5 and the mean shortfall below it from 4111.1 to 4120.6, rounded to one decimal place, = 1.3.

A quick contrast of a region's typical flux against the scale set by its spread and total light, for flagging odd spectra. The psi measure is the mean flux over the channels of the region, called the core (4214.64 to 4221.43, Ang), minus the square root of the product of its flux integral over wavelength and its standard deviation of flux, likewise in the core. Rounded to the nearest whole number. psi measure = 1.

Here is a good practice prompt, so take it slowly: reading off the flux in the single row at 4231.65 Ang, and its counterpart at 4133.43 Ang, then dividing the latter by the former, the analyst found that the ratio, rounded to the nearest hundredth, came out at 1.44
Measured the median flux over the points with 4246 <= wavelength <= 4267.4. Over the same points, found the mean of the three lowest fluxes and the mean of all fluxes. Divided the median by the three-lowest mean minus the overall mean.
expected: -6.0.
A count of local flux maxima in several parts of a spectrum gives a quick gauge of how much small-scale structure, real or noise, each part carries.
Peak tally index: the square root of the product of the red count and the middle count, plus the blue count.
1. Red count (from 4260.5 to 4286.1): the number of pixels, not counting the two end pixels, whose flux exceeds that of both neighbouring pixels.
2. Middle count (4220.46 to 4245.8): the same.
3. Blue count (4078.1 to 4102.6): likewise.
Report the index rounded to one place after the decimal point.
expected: 7.5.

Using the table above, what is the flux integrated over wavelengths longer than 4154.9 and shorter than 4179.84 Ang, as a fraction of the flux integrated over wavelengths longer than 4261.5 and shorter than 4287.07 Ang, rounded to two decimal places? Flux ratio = 1.07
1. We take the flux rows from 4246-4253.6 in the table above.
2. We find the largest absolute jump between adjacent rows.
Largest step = 1.7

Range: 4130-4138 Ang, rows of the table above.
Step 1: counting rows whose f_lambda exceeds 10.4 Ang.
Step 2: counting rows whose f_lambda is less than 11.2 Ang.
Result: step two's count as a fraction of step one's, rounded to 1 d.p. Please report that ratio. 0.0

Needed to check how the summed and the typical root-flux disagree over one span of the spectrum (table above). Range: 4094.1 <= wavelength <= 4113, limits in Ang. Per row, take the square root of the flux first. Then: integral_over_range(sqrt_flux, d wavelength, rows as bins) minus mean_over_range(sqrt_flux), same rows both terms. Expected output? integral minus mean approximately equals 59.9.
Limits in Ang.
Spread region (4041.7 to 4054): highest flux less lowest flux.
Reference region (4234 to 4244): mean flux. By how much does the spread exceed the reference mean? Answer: -7.9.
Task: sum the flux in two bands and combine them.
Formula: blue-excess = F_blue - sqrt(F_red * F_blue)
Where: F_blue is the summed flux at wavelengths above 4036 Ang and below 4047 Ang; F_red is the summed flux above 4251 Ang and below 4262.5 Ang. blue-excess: 2.4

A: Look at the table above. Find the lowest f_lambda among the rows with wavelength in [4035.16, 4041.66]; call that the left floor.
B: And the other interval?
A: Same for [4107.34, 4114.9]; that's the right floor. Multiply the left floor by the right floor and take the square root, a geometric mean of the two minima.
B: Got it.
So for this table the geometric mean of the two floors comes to 9.4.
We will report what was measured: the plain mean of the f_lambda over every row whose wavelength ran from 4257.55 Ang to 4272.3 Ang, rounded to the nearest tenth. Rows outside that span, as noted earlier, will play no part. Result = 10.2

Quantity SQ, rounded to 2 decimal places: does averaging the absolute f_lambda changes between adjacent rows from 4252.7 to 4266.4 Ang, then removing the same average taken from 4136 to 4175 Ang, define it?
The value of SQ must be 0.13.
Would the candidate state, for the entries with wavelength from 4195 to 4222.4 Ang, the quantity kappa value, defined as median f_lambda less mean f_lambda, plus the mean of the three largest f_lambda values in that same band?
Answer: 10.8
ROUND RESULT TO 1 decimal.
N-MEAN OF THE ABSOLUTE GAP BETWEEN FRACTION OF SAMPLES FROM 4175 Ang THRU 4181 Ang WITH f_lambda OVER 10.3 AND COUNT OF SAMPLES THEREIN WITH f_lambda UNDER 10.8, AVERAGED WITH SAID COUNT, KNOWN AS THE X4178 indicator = 4.8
